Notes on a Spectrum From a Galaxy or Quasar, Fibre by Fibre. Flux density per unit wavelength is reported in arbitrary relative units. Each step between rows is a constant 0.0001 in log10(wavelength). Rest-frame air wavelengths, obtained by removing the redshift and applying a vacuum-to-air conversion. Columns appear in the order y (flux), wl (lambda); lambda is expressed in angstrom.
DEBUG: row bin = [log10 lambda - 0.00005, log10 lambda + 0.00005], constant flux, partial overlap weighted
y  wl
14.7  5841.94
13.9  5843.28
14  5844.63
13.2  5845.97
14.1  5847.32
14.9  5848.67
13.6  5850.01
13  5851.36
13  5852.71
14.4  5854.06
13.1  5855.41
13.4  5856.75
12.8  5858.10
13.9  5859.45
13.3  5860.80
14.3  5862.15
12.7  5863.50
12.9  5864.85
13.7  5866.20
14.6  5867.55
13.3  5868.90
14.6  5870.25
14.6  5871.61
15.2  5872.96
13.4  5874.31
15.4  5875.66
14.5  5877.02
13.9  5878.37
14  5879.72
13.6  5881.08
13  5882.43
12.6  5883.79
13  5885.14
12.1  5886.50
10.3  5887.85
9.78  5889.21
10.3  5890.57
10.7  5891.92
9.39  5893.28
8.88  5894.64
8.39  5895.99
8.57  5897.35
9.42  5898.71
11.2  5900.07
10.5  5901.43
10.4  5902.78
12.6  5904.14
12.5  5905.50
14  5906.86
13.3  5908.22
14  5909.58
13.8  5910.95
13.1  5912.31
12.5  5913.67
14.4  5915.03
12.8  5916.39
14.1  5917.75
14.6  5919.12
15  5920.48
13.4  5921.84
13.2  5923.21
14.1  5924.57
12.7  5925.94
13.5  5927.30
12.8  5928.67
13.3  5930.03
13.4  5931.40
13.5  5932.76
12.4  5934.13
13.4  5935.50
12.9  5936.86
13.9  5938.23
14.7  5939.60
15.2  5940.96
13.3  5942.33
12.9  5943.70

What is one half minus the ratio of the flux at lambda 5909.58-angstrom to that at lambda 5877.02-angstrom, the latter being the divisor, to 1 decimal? -0.5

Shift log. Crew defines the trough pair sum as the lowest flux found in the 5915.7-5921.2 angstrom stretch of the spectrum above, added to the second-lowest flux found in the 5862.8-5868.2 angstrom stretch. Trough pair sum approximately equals 25.7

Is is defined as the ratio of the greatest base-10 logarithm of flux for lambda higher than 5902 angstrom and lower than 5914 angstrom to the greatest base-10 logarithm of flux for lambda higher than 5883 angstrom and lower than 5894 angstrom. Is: 1.03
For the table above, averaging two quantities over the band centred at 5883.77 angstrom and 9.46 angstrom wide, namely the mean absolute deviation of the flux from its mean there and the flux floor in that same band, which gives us 5.57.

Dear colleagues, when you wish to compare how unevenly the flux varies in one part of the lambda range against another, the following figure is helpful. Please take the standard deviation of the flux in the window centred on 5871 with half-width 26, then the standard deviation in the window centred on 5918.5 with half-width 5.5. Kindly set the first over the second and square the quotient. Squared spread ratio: 4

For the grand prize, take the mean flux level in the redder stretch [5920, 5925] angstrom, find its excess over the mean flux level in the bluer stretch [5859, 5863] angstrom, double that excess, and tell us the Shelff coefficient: 0.2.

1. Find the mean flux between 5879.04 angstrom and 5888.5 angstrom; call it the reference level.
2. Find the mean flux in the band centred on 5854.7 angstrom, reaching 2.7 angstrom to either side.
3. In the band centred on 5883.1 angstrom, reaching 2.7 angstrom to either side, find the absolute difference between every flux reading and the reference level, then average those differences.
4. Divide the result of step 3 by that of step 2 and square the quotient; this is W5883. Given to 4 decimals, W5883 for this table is 0.0010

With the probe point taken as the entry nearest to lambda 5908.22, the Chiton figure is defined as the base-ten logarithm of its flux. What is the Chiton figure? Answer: 1.12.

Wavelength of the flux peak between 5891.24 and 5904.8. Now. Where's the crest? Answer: 5904.14 angstrom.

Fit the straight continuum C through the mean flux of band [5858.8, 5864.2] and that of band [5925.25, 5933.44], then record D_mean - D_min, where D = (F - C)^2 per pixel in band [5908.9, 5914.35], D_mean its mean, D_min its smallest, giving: 0.31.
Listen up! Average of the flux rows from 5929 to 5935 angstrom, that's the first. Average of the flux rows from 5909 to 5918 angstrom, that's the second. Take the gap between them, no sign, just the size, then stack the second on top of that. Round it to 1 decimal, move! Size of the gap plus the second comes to 13.9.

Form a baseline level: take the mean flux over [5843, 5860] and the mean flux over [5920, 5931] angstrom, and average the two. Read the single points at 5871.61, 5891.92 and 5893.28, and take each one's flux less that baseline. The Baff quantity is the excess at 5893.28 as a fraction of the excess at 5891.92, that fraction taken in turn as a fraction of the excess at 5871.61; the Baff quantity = 1.4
